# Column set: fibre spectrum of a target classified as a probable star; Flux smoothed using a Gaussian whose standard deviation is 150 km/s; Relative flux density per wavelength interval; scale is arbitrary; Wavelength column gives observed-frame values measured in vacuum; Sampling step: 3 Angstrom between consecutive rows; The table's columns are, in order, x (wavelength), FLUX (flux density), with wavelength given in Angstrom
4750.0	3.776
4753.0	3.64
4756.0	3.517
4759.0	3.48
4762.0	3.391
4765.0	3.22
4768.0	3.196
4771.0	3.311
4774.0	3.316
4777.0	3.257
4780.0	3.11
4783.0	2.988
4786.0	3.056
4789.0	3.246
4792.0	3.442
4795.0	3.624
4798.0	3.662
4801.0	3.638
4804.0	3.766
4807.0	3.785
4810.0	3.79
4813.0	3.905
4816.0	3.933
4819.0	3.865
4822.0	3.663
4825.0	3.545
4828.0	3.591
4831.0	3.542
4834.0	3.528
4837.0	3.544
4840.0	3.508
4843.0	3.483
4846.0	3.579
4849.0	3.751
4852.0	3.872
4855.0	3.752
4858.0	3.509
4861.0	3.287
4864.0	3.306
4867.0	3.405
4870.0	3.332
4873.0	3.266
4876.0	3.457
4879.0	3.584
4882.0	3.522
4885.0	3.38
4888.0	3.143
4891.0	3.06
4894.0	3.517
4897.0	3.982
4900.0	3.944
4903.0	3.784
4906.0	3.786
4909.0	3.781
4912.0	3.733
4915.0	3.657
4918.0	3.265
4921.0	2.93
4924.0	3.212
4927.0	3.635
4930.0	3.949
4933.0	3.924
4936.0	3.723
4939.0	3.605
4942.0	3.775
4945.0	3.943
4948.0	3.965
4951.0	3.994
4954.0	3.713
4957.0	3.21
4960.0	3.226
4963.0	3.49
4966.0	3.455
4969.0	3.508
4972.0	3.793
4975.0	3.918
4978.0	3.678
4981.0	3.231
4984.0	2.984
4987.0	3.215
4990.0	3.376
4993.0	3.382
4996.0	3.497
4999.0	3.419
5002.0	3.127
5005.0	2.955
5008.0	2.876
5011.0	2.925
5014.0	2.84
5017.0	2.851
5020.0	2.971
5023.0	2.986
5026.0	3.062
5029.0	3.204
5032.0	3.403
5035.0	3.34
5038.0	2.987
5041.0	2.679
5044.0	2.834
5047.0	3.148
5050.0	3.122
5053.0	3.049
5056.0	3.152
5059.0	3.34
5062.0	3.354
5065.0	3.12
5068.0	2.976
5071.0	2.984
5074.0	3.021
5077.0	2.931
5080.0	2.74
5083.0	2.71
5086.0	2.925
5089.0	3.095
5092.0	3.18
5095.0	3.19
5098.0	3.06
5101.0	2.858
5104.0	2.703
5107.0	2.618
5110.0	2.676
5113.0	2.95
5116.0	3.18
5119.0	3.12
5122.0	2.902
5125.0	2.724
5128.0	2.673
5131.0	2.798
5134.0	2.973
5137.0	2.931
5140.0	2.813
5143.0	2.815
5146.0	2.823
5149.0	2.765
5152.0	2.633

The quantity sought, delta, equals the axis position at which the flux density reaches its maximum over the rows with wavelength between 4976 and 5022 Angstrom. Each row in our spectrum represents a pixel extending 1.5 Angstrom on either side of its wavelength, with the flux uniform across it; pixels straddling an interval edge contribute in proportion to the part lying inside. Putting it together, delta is 4978.0 Angstrom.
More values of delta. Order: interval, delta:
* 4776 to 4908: 4897.0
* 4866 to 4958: 4951.0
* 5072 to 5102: 5095.0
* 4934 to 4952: 4951.0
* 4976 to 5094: 4978.0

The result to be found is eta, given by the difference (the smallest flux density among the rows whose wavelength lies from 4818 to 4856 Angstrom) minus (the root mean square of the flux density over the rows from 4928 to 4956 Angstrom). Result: -0.36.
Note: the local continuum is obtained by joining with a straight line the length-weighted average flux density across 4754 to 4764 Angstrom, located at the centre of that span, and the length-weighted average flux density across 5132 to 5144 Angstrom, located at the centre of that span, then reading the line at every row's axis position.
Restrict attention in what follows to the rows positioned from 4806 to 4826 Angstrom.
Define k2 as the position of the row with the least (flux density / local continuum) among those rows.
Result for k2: 4825.0 Angstrom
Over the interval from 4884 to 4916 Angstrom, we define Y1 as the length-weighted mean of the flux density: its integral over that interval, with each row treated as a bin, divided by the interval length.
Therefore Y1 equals 3.62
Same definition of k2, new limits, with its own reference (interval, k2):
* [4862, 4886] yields 4873.0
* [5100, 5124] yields 5107.0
